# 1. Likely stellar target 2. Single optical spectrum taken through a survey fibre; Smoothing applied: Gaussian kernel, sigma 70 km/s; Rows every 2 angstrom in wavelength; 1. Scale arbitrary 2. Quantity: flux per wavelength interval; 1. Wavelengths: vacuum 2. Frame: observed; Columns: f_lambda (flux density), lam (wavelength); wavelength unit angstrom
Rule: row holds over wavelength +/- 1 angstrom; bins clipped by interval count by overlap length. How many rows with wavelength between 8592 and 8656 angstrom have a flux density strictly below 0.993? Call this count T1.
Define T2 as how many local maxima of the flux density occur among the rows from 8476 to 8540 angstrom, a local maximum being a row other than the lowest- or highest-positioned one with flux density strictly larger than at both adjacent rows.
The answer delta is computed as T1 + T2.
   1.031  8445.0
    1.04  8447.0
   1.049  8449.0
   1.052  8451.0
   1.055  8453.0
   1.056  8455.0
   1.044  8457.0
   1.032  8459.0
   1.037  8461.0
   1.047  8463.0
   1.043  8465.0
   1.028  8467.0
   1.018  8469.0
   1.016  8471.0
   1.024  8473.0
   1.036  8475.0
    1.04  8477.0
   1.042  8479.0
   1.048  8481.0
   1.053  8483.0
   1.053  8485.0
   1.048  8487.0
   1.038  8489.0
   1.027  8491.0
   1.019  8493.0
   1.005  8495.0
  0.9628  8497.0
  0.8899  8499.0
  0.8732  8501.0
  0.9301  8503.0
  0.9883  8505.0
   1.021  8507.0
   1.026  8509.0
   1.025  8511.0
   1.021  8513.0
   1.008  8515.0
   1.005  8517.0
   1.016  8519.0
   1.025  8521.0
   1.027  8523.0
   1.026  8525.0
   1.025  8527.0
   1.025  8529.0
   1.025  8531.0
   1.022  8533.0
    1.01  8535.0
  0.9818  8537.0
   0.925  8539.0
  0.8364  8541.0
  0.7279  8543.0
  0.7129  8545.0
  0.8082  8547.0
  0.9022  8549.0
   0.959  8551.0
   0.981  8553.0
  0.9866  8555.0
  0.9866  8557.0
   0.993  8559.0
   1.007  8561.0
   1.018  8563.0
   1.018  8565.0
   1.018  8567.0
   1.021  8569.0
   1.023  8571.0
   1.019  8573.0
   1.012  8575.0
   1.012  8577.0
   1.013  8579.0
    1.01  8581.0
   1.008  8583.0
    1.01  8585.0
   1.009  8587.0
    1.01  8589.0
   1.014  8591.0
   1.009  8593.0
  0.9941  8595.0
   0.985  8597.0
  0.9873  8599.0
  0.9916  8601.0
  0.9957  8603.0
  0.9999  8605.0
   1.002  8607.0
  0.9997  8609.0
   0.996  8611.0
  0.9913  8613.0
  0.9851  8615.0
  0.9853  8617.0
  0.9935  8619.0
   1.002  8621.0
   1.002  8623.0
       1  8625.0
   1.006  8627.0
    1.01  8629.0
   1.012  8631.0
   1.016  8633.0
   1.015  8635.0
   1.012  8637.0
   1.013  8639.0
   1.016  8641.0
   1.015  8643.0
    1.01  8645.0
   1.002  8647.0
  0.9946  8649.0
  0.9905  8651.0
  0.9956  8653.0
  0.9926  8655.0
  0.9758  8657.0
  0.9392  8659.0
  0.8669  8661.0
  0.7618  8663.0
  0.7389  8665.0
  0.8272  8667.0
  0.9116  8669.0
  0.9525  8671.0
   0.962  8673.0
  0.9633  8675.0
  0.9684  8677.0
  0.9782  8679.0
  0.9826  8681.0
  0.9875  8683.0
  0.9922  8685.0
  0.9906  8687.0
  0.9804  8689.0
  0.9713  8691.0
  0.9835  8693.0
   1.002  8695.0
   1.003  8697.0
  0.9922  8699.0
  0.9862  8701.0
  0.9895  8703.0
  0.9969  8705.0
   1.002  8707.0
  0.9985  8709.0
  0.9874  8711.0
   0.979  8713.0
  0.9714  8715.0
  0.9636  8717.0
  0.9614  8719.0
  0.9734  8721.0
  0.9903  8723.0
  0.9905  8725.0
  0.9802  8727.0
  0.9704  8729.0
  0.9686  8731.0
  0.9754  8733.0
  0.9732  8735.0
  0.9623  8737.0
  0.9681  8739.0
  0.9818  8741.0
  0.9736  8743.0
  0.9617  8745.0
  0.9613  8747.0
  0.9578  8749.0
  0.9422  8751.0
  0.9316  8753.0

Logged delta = 10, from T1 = 8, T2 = 2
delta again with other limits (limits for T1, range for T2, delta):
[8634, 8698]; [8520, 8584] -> 24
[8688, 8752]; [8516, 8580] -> 29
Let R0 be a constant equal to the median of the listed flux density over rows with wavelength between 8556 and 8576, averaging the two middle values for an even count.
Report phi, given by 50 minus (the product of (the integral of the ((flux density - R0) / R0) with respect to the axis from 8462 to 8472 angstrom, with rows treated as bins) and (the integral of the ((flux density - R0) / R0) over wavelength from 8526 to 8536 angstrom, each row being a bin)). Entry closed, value 50.0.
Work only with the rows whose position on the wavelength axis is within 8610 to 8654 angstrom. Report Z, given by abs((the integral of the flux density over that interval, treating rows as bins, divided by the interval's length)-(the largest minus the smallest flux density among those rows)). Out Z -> 0.97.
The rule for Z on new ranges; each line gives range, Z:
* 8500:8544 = 0.68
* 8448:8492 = 1.00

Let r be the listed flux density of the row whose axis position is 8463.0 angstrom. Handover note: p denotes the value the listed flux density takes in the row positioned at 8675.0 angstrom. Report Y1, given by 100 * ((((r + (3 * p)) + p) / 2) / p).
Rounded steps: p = 0.9633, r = 1.047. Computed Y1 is 254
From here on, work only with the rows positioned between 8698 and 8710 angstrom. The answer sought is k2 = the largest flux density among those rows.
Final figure 1.002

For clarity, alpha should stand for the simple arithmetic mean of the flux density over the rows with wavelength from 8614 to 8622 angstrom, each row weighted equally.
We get 0.99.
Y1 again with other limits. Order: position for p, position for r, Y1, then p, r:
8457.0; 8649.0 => 248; 1.044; 0.9946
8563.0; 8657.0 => 248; 1.018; 0.9758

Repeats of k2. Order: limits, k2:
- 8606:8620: 1.002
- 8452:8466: 1.056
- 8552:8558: 0.9866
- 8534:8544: 1.01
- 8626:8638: 1.016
